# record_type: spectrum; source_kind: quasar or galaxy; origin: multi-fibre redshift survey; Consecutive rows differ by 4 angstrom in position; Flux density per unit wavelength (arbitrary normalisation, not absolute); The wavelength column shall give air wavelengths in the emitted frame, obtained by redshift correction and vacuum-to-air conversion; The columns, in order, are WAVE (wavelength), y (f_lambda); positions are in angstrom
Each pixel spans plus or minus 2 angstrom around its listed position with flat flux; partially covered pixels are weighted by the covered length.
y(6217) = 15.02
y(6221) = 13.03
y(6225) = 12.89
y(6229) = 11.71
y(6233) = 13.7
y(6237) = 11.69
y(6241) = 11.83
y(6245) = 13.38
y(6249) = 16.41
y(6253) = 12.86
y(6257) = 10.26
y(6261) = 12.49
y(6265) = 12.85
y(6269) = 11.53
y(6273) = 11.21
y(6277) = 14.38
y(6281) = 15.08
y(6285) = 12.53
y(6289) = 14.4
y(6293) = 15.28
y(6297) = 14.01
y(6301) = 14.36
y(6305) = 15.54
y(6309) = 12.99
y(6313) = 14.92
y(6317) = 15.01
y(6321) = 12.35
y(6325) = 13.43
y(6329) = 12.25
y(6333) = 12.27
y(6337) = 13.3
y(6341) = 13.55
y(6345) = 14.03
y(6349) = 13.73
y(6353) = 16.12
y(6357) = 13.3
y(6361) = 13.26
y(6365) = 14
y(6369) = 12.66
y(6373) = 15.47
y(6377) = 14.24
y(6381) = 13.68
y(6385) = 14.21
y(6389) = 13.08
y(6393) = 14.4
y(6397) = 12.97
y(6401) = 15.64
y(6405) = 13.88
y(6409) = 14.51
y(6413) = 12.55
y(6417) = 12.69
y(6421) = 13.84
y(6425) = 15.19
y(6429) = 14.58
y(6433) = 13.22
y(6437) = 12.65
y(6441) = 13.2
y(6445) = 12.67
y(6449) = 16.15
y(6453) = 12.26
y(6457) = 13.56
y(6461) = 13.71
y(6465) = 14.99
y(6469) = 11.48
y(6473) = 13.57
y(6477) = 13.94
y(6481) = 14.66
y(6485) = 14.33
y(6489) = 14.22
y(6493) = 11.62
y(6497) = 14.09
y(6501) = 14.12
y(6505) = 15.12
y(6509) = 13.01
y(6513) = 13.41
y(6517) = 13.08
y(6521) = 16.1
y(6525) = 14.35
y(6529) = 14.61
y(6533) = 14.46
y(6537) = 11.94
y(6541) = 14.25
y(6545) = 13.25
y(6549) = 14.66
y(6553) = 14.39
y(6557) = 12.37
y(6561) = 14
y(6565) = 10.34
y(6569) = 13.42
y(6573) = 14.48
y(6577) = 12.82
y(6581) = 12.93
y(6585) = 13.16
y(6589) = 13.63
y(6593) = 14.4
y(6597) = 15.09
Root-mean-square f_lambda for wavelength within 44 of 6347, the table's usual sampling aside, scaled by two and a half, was 34.6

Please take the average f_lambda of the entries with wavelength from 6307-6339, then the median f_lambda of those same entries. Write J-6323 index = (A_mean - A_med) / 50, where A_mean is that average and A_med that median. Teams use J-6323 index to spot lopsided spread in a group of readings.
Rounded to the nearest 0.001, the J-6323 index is 0.003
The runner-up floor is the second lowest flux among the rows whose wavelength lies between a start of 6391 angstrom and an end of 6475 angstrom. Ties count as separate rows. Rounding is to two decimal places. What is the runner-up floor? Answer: 12.26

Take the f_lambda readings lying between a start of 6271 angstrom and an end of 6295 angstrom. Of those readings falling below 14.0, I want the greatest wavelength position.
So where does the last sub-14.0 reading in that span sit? 6285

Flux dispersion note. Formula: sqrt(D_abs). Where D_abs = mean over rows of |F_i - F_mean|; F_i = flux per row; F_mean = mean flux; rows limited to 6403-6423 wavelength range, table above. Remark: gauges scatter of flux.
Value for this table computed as 0.84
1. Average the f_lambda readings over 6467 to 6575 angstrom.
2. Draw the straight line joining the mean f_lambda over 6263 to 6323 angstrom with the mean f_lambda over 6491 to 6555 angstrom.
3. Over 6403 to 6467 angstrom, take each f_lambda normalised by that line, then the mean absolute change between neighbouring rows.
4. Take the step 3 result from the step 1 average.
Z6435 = 13.6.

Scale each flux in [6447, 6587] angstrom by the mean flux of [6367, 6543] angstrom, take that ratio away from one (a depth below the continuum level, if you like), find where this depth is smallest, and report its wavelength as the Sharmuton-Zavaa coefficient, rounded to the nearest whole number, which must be 6449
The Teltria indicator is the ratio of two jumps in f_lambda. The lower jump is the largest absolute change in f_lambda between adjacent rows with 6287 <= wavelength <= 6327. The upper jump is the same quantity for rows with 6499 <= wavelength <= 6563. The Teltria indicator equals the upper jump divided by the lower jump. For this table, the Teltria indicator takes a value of 1.1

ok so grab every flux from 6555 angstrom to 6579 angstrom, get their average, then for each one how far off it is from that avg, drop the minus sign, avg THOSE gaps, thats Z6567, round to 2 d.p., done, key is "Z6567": 1.06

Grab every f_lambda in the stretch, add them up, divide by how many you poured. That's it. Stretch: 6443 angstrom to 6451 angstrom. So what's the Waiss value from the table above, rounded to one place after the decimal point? 14.4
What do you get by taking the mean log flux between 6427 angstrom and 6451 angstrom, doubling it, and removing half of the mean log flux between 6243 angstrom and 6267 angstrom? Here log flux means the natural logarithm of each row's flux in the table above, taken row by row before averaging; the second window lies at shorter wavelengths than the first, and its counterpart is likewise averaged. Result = 3.95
